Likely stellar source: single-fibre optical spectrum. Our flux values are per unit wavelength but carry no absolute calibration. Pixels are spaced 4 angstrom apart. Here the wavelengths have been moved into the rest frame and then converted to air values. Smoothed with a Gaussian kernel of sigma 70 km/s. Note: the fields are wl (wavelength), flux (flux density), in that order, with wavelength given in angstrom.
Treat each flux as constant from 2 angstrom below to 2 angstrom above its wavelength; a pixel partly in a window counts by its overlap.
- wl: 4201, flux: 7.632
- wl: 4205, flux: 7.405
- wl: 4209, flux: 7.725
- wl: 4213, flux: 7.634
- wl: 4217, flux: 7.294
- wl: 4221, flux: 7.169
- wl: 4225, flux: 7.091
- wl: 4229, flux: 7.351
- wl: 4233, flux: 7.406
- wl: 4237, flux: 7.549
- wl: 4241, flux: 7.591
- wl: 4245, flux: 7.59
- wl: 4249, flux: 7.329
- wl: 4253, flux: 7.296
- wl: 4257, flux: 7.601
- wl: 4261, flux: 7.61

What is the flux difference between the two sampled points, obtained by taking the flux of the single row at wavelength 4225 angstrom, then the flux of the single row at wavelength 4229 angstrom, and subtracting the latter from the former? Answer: -0.3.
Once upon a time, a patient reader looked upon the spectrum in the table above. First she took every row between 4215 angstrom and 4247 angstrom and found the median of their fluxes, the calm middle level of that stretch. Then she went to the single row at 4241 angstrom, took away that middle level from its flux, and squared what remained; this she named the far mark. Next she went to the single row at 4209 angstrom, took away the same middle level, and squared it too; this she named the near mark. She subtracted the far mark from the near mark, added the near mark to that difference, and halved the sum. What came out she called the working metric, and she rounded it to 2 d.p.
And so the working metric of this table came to 0.10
